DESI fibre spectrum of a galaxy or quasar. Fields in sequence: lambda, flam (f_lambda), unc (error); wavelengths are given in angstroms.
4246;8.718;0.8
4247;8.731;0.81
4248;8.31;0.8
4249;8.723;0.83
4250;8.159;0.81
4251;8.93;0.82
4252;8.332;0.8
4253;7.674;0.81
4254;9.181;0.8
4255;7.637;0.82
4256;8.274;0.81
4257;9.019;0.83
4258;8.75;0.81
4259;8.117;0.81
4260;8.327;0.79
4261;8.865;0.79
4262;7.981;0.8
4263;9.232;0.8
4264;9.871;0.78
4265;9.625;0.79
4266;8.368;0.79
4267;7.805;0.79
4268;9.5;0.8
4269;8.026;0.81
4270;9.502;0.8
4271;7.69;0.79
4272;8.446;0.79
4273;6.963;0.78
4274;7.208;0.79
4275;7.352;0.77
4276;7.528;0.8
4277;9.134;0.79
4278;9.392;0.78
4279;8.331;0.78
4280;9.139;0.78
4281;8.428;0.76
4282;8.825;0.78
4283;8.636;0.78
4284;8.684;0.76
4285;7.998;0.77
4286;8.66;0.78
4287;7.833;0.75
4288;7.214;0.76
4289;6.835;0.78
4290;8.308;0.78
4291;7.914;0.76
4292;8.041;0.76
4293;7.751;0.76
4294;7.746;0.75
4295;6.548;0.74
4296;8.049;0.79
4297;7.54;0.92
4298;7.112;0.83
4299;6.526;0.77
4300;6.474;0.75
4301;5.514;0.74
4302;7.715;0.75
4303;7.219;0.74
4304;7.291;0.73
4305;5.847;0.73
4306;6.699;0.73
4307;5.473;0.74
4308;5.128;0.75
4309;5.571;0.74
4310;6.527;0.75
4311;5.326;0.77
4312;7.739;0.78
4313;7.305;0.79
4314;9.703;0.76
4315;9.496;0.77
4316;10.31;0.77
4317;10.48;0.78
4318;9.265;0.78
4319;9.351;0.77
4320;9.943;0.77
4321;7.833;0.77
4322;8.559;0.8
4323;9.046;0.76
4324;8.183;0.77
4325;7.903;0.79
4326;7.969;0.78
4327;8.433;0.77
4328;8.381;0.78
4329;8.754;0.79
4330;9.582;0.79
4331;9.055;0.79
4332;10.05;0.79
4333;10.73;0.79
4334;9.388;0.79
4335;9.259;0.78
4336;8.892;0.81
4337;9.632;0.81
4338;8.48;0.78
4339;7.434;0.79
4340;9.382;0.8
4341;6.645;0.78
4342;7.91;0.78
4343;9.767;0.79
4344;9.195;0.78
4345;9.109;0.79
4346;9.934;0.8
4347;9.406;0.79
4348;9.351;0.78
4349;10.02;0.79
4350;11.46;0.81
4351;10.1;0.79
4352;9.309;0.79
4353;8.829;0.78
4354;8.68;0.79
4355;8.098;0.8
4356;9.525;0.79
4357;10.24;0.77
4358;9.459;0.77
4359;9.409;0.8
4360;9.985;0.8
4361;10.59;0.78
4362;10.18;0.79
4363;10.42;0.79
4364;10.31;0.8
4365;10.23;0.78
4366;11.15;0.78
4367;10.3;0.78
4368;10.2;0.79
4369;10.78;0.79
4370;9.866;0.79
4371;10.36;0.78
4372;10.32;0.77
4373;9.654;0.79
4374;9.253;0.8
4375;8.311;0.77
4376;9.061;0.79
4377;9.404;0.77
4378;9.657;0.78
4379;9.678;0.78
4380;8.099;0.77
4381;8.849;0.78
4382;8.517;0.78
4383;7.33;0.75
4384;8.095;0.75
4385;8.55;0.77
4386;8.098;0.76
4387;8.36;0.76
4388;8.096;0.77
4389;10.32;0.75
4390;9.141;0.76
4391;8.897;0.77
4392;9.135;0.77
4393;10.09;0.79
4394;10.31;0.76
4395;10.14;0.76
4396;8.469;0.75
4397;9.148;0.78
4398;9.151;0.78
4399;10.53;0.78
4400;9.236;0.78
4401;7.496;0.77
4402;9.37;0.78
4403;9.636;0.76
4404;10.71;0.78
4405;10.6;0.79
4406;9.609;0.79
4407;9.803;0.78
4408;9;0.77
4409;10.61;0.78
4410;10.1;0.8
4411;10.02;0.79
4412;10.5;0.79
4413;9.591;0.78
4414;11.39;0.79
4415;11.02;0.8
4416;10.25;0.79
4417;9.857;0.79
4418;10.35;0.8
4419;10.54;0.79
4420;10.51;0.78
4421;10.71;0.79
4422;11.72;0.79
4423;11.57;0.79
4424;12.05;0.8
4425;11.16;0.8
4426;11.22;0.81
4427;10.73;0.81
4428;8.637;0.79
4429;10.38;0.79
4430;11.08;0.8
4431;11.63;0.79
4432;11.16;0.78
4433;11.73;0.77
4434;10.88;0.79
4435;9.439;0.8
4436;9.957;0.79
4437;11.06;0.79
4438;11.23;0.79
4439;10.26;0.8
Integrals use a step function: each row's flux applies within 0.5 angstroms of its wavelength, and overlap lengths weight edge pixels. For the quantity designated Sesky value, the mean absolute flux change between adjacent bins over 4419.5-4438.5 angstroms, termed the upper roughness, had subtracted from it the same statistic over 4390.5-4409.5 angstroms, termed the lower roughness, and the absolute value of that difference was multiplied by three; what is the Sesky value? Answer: 0.30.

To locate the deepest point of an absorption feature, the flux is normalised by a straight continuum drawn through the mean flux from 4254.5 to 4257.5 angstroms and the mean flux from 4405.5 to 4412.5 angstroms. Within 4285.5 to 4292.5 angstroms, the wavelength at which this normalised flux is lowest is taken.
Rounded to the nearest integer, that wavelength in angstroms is 4289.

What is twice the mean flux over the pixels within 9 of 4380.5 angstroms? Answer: 17.7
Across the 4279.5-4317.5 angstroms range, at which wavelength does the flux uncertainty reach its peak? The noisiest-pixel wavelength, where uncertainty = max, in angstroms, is 4297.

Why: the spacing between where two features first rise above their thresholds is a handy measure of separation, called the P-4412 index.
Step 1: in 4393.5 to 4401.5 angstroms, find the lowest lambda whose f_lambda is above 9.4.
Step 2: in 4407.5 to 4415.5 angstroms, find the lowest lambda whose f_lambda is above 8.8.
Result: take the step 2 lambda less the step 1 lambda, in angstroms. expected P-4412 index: 14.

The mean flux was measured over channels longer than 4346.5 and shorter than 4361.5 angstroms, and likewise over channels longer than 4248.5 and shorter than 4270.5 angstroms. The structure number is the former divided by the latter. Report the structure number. 1.12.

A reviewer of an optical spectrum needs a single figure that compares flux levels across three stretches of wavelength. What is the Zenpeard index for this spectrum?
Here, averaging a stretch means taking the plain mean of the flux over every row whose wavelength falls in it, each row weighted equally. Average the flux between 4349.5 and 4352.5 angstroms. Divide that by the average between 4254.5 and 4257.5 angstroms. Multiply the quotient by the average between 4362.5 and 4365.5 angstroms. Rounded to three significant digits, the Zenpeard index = 12.8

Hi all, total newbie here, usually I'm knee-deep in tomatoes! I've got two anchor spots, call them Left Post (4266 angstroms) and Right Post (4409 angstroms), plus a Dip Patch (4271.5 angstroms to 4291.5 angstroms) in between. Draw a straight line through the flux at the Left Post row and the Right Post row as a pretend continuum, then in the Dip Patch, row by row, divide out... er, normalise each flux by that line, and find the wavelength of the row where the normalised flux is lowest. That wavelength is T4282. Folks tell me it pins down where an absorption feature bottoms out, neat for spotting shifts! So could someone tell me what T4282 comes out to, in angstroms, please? 4289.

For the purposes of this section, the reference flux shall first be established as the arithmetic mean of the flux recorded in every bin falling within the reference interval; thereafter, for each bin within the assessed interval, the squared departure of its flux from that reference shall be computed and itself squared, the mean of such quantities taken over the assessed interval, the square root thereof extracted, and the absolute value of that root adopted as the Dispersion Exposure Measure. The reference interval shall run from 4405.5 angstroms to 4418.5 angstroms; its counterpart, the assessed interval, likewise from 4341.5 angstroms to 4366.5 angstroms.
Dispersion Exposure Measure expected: 2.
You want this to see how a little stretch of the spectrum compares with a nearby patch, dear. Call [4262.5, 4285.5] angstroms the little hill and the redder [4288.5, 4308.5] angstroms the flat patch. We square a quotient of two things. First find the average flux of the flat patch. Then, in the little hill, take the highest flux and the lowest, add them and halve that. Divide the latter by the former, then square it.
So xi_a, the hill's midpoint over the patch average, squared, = 1.45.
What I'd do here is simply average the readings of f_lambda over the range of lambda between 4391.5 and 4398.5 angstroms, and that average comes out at 9.5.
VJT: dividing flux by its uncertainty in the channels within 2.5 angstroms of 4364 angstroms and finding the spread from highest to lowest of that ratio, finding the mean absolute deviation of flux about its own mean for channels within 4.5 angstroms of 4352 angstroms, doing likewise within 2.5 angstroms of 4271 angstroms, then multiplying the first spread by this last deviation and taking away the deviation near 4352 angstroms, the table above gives 0.3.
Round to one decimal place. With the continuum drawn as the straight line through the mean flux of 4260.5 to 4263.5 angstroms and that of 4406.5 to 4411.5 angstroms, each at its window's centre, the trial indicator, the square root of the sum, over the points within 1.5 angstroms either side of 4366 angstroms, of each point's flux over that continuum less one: 0.6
